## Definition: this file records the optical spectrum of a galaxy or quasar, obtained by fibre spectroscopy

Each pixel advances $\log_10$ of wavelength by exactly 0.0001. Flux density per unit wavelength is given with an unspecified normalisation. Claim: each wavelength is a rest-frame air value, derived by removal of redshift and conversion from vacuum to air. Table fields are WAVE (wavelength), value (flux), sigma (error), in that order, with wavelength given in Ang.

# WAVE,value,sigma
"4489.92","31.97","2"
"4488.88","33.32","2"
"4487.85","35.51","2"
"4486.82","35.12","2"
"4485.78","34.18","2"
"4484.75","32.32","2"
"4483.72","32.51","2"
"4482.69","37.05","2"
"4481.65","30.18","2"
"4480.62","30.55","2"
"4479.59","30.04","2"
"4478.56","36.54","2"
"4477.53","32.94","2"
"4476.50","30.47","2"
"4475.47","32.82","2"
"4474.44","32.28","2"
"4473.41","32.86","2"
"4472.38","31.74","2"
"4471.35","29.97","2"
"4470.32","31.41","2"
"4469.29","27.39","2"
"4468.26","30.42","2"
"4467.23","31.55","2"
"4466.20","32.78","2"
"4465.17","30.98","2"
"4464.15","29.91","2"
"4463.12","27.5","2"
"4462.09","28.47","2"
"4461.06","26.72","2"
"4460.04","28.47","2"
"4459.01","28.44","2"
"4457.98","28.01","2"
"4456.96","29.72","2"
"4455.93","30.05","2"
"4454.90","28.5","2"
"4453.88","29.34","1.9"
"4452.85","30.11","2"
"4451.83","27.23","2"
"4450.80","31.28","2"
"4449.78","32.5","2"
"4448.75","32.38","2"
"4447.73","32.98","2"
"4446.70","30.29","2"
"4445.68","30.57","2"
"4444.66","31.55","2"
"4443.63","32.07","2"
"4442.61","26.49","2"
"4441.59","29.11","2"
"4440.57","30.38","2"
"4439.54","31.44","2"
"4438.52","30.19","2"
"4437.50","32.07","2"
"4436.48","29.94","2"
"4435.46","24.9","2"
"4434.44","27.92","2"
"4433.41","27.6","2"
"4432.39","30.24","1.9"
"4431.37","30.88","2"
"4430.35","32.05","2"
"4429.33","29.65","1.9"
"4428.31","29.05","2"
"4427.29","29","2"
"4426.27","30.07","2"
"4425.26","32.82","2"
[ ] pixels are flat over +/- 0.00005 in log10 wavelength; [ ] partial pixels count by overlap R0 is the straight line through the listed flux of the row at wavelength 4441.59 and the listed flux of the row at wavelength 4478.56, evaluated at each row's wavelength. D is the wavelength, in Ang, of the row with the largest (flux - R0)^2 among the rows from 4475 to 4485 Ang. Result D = 4481.65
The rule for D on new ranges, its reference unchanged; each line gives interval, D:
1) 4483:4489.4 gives 4484.75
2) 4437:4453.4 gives 4451.83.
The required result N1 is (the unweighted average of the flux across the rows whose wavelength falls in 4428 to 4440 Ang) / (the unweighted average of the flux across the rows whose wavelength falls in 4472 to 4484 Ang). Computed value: 0.91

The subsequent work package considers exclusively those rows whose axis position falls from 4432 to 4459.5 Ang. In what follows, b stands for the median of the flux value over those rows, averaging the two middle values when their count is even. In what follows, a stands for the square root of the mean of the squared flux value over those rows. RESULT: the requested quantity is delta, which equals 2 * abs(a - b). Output 0.4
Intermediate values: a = 29.9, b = 30.1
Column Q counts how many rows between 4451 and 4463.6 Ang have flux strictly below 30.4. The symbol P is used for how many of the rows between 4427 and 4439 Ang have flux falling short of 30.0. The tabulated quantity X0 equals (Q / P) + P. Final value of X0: 8.7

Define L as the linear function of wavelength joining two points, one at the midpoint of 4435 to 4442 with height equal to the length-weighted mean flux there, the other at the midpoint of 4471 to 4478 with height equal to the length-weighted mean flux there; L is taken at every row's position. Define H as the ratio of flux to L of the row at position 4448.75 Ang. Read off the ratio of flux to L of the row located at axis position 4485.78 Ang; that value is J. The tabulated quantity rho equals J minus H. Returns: -0.02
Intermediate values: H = 1.07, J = 1.05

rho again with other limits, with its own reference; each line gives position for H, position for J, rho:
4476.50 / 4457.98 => -0.05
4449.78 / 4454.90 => -0.14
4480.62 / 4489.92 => 0.03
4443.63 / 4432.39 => -0.04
